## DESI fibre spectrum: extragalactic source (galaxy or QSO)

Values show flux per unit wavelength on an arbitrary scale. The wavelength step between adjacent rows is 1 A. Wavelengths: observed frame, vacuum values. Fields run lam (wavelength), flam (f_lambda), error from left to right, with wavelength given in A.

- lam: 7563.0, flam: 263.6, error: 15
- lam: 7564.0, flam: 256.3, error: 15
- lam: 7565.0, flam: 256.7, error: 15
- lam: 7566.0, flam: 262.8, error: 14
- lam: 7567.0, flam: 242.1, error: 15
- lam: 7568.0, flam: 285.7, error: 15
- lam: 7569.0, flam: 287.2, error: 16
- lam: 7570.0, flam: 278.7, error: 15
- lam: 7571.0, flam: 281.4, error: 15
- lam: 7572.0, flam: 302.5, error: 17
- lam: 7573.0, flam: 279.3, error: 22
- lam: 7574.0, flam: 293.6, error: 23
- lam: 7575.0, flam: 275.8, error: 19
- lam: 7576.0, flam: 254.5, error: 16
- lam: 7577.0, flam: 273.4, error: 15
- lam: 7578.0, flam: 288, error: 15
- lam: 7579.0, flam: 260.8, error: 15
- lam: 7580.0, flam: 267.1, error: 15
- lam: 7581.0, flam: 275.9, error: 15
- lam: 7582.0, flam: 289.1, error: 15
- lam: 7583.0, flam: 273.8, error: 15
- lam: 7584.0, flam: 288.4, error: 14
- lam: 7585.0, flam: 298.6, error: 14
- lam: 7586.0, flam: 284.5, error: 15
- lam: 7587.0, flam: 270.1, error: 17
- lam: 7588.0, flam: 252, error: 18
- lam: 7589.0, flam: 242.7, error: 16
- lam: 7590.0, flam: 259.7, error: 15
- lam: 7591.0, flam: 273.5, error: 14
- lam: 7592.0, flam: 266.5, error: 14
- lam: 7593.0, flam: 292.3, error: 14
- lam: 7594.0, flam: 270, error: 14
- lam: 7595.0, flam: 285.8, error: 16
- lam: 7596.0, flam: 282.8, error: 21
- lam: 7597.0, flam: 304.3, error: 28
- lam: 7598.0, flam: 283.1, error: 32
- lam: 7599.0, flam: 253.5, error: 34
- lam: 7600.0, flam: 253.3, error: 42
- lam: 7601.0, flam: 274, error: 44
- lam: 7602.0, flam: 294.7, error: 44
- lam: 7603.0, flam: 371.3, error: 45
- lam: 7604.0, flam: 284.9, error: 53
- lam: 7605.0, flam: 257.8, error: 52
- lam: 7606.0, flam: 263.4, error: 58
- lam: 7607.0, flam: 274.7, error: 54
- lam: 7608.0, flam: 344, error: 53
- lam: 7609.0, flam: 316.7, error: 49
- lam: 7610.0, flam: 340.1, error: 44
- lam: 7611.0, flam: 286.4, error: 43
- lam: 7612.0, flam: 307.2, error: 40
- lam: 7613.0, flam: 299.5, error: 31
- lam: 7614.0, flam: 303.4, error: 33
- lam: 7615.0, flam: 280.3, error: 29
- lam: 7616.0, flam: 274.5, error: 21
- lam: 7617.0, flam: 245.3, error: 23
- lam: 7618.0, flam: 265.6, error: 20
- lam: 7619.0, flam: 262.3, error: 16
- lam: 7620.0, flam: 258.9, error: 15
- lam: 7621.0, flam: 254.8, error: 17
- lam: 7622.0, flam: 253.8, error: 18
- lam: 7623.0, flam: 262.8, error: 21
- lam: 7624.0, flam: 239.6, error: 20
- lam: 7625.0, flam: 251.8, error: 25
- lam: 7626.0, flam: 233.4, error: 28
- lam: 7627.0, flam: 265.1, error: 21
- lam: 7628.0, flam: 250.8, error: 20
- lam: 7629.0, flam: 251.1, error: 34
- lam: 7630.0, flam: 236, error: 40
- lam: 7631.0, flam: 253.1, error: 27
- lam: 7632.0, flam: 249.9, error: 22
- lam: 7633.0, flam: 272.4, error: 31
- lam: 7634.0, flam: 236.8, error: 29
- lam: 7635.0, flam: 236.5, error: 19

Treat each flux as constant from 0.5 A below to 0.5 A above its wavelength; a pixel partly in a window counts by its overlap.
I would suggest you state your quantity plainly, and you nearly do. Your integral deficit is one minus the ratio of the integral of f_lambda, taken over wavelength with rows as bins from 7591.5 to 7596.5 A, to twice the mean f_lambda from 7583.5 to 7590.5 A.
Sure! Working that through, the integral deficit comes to -1.6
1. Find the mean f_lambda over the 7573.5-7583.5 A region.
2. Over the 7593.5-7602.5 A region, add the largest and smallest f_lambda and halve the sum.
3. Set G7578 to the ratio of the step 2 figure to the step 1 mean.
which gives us 1.01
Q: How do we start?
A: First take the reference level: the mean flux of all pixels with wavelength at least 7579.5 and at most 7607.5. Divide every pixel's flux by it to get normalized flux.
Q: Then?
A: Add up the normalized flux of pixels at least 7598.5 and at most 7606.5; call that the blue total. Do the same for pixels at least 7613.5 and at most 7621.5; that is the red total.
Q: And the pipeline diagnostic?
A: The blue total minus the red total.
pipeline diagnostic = 0.4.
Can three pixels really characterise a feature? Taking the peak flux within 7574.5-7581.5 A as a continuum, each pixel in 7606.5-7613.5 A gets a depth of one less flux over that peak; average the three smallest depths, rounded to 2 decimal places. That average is -0.16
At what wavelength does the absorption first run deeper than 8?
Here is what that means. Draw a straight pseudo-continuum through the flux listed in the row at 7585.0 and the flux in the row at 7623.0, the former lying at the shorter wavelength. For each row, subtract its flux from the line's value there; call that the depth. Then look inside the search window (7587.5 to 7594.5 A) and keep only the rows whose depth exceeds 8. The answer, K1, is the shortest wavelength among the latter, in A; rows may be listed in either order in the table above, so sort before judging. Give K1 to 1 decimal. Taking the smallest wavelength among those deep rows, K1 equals 7588.0 A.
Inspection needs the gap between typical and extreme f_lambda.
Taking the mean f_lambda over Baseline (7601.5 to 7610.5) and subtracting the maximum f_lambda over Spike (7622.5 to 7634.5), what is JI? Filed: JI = 33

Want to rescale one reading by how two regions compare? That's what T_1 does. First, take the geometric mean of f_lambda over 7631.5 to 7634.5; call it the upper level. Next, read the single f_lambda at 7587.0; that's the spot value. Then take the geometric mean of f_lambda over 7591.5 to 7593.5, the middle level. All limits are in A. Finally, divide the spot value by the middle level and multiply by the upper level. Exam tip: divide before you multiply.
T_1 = 244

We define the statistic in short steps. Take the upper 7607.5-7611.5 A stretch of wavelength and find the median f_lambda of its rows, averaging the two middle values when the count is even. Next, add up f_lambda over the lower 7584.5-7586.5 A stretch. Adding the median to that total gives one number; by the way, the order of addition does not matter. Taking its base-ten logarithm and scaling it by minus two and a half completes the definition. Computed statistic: -7.4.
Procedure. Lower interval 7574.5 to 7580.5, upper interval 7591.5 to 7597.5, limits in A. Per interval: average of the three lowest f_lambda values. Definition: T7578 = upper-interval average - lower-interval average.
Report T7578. 12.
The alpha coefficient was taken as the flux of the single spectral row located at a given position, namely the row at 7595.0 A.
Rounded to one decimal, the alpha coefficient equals 285.8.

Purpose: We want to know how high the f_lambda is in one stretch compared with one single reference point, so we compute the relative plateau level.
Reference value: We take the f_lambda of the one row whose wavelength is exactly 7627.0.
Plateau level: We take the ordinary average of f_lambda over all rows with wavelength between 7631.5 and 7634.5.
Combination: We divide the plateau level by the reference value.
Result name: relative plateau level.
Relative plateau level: 0.95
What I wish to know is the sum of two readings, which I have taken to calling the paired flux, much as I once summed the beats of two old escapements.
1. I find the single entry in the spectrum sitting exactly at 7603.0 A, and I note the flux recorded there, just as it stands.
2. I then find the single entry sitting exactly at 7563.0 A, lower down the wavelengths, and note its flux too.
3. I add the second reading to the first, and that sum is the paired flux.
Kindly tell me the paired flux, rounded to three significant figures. 635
